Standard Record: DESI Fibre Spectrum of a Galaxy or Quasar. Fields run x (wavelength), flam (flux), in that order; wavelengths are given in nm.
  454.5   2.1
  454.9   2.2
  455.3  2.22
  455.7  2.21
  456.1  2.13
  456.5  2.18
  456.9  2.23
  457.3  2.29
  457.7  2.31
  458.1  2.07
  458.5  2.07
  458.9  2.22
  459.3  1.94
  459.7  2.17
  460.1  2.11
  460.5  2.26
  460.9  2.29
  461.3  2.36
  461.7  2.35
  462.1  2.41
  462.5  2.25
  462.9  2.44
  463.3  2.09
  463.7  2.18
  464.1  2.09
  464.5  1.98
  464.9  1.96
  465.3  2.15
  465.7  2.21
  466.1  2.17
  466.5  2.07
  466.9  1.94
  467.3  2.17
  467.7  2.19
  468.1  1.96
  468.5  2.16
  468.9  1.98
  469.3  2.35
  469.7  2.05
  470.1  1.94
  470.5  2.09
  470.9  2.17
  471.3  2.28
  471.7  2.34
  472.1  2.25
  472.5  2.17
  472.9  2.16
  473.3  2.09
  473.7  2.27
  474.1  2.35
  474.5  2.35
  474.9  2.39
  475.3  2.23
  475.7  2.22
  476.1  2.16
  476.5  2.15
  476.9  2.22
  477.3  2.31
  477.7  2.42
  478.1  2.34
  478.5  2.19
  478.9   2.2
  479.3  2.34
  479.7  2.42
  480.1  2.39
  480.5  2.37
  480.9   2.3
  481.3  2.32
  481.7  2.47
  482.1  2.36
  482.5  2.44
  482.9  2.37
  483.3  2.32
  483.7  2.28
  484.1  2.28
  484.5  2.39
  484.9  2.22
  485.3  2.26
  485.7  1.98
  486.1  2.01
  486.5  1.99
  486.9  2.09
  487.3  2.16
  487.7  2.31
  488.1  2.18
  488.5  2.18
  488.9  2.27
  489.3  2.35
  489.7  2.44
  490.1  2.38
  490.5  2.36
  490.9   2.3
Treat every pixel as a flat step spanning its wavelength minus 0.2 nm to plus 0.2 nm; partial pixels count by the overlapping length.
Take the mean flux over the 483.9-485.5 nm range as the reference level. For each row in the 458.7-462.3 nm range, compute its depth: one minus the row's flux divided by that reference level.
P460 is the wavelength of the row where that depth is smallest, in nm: 462.1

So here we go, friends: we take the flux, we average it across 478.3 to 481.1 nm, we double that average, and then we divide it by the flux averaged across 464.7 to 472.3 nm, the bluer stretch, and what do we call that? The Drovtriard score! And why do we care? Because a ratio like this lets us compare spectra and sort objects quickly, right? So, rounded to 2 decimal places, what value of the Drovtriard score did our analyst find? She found 2.18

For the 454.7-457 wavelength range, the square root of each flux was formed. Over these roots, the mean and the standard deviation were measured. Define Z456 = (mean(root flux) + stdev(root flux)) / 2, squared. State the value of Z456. 0.557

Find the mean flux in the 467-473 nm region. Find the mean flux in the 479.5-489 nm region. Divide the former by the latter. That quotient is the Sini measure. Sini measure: 0.95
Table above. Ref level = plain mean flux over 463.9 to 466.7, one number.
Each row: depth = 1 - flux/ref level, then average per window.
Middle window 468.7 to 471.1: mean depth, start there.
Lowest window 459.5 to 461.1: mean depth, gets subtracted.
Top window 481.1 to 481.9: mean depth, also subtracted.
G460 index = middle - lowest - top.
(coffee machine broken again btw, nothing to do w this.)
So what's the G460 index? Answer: 0.20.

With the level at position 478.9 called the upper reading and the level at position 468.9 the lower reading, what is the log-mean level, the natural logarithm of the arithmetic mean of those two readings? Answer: 0.74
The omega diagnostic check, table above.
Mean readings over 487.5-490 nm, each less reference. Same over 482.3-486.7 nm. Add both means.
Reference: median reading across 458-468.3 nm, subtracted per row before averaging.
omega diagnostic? 0.18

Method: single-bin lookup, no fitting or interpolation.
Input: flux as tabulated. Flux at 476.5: 2.15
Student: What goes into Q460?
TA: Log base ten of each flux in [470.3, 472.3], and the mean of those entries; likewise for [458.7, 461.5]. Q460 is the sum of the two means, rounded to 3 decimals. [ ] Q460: 0.687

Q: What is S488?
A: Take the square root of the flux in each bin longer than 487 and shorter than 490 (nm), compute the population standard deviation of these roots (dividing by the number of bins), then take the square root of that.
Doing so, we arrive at 0.179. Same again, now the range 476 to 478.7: 0.177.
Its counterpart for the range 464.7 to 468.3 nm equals 0.190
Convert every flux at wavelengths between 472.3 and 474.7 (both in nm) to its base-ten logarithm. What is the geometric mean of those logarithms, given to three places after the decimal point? 0.348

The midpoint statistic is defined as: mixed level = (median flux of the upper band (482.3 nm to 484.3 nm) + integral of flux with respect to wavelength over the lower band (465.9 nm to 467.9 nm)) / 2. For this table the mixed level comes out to 3.27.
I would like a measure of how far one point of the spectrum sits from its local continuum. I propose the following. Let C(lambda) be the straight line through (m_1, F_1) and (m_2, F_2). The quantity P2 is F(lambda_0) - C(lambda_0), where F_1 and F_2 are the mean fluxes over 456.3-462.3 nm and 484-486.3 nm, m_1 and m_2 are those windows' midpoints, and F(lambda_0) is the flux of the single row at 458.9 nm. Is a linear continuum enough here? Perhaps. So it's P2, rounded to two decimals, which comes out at 0.00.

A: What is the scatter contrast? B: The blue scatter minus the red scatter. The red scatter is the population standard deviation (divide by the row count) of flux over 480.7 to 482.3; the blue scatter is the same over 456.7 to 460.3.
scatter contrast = 0.047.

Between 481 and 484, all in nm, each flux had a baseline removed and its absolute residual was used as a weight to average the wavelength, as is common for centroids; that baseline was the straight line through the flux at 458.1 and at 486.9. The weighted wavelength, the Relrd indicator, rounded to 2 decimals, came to 482.41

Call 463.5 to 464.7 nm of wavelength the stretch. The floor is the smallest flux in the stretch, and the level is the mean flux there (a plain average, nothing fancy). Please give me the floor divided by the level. 0.950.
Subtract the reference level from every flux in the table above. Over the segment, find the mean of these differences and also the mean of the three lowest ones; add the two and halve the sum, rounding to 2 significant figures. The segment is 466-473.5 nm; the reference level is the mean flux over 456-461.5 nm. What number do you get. -0.15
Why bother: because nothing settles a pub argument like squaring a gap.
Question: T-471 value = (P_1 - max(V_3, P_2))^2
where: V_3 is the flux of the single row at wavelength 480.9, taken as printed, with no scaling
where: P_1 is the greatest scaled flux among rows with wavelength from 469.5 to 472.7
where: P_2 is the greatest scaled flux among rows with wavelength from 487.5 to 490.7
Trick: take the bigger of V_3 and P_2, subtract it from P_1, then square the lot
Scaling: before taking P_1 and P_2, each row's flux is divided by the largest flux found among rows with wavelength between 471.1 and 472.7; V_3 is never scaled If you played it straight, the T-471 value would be 1.69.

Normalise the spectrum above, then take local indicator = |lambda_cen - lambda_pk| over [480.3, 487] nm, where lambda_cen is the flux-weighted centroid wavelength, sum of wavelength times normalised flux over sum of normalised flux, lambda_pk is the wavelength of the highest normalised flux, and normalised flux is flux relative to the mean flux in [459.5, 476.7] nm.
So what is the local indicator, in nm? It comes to 1.90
